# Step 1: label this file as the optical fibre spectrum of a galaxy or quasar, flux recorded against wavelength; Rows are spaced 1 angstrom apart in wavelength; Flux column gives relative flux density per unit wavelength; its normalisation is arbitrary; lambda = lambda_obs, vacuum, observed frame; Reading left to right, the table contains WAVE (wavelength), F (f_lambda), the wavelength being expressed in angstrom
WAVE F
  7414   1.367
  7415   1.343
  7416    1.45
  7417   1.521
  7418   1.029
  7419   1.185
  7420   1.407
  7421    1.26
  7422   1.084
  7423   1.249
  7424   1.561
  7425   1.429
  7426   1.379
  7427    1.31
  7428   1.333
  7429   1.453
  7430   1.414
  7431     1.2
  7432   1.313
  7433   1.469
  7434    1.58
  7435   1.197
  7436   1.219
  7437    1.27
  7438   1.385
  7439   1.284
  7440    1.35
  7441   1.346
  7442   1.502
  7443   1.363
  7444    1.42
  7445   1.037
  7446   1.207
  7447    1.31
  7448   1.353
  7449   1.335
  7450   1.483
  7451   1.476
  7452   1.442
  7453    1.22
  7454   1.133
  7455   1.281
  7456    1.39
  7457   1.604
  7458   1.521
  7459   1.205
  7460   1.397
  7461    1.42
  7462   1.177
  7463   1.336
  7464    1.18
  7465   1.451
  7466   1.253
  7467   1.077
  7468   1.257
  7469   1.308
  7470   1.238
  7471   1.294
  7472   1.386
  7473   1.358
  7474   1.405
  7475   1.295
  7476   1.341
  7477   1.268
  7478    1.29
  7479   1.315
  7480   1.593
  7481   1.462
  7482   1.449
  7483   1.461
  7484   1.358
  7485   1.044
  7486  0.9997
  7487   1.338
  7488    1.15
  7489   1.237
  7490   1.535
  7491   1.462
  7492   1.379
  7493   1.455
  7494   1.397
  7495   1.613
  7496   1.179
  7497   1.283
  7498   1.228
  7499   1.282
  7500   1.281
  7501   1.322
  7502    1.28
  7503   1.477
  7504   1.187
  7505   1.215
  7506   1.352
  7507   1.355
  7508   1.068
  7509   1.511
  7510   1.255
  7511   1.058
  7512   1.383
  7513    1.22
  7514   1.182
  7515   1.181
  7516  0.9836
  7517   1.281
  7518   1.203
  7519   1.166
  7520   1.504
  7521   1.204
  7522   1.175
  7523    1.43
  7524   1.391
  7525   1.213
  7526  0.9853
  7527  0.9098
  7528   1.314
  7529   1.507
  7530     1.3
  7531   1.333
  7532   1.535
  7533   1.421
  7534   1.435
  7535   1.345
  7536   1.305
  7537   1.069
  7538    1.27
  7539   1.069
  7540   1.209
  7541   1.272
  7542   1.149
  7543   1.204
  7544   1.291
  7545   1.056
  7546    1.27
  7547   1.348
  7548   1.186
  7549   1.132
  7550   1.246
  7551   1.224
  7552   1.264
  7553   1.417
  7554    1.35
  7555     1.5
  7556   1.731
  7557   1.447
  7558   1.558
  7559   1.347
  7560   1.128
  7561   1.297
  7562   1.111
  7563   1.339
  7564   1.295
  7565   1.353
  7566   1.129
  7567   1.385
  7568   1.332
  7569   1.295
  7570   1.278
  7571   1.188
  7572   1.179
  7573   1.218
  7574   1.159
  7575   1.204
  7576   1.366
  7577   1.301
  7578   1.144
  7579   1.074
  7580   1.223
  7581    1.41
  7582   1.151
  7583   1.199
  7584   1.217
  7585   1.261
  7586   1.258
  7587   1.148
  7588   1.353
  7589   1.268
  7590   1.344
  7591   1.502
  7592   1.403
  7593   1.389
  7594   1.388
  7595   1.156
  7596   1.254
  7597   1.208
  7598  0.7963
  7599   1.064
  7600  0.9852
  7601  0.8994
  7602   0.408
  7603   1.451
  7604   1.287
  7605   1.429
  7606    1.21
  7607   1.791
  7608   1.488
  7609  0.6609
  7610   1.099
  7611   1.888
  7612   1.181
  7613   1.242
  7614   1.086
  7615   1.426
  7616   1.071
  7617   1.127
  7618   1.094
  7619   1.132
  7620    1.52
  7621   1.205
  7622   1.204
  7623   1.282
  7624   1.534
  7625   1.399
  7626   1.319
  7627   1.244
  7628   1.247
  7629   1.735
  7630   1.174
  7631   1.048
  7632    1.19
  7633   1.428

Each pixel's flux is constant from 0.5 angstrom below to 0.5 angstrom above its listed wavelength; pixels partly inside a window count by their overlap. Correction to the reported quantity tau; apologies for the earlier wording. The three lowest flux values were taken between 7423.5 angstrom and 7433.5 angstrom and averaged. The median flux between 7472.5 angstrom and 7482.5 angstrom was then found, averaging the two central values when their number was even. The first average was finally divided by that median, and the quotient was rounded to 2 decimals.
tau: 0.94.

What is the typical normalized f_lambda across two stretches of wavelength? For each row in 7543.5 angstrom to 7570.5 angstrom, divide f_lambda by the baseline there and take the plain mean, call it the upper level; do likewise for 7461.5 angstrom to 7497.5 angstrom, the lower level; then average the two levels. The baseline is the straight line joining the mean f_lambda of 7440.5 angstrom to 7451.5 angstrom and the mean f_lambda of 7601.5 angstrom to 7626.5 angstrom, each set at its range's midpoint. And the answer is 1.00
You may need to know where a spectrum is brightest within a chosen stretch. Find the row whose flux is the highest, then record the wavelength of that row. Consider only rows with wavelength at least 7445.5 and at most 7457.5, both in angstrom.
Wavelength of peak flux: 7457 angstrom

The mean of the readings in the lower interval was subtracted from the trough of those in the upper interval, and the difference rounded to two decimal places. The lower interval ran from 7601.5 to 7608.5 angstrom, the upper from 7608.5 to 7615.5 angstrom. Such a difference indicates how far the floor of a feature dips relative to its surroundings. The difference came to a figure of -0.63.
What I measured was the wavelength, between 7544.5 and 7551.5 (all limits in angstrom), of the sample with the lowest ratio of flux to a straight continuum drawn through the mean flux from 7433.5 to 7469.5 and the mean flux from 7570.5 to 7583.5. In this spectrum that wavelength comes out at 7545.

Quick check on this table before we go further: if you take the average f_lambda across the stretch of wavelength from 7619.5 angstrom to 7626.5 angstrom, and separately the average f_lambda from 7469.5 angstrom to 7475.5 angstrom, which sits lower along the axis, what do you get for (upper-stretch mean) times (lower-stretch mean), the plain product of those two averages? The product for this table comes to 1.80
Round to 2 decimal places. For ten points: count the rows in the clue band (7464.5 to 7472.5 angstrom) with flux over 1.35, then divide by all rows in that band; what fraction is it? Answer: 0.25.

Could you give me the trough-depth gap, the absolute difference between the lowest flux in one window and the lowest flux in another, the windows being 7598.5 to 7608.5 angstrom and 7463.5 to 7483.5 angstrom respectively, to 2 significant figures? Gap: 0.67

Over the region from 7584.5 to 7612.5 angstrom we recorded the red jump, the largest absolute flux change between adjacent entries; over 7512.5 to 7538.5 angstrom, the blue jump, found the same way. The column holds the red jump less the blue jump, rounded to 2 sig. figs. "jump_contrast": 0.64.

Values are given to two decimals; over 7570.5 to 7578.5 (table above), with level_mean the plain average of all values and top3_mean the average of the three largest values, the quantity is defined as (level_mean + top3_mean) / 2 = 1.26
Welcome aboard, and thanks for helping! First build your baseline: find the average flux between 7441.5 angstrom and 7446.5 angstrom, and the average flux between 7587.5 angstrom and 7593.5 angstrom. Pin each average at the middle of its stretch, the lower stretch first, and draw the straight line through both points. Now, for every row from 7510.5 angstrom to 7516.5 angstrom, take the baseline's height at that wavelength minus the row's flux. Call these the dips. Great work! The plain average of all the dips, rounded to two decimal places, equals 0.17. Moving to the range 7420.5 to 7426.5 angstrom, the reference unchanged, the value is -0.03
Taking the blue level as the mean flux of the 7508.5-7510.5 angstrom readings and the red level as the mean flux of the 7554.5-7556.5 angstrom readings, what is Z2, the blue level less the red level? -0.23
